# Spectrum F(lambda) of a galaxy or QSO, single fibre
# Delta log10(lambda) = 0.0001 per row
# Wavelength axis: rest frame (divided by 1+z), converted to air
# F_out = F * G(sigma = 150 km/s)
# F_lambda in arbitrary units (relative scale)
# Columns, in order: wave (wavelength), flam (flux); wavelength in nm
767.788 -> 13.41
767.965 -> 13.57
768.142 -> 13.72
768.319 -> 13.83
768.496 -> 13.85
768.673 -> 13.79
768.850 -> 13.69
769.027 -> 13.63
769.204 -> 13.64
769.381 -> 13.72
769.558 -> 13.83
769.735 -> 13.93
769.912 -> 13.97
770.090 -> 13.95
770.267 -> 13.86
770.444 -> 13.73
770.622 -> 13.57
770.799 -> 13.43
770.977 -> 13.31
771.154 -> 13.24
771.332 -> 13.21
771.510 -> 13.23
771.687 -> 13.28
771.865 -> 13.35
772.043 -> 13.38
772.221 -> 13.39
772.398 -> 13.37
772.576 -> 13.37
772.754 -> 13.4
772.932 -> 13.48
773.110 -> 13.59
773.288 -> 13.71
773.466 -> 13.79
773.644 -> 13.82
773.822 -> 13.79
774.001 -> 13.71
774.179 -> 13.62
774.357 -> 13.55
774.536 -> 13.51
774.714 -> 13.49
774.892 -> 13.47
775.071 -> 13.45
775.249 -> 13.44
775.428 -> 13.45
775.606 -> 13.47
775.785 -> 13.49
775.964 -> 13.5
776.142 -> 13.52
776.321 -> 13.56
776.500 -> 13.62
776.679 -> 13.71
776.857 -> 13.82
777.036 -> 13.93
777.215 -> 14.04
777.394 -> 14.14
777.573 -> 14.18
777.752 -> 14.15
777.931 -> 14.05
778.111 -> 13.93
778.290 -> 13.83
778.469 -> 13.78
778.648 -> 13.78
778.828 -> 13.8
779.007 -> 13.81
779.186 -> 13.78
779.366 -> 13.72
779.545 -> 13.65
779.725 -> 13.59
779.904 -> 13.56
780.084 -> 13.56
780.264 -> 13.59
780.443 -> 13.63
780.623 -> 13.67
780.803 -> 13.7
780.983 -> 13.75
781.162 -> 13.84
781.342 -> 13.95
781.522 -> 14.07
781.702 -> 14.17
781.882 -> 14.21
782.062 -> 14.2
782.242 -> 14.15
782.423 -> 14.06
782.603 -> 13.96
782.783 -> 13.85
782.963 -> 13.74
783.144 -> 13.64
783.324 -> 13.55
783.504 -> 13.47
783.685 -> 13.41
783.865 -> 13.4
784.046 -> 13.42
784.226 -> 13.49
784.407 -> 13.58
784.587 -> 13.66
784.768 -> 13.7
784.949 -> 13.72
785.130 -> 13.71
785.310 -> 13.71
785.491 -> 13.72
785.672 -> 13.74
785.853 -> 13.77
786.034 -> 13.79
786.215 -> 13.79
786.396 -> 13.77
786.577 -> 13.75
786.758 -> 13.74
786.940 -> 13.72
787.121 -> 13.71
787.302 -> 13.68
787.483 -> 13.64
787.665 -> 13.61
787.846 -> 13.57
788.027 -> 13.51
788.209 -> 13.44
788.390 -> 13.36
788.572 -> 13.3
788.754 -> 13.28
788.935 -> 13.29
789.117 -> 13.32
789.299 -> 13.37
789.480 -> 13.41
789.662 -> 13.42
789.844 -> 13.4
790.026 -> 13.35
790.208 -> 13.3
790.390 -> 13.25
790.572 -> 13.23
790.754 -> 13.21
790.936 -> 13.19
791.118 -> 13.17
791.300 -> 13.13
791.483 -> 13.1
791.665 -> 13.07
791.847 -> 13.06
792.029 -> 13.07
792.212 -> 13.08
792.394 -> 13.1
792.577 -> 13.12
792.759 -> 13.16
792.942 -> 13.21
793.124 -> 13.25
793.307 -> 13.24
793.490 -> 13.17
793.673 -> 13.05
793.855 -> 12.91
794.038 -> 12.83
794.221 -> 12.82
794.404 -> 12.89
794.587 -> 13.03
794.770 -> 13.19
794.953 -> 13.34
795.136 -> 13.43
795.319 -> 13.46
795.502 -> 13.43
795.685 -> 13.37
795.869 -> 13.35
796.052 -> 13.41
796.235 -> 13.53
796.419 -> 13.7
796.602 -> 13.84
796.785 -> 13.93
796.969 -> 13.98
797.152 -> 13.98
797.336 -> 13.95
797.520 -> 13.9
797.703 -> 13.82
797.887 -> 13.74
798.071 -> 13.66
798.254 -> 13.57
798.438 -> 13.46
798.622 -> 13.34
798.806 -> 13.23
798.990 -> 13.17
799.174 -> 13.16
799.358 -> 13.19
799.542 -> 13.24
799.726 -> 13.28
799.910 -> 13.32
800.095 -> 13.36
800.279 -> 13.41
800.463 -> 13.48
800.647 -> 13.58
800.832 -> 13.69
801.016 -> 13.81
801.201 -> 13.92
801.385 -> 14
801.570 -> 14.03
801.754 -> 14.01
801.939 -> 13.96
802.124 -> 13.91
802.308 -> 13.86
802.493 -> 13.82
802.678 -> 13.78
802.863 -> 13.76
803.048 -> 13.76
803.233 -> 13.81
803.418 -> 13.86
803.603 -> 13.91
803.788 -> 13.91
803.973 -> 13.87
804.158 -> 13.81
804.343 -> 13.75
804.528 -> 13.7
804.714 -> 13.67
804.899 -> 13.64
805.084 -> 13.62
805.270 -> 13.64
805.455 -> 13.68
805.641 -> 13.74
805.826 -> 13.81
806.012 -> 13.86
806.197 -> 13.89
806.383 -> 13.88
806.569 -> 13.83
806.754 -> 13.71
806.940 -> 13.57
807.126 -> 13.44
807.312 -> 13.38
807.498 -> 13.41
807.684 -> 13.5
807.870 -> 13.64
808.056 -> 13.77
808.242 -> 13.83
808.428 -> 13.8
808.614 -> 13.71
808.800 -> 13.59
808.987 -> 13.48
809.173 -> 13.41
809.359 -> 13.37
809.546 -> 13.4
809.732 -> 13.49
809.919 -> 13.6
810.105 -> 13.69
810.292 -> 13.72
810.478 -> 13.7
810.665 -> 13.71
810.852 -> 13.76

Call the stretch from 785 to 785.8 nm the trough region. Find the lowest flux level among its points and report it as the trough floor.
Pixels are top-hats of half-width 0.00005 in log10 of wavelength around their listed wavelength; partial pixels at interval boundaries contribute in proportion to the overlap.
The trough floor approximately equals 13.71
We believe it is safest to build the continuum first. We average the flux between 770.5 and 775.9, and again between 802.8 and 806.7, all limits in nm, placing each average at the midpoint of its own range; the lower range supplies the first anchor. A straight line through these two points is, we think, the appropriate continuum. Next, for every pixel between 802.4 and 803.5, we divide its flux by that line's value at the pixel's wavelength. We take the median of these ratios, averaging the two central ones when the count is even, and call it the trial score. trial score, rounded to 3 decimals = 1.002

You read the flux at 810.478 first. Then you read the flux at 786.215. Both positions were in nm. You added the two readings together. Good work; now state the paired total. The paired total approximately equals 27.5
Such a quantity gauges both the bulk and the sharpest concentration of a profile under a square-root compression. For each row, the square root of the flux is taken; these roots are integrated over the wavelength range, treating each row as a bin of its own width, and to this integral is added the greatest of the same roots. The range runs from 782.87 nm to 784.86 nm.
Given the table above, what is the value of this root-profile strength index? 11.0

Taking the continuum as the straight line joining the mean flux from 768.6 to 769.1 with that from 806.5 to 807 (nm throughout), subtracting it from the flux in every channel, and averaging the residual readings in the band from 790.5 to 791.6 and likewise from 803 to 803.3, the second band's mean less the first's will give 0.6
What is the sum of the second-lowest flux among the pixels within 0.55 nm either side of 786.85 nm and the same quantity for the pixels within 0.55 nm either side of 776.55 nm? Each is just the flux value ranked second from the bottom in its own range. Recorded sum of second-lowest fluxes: 27.3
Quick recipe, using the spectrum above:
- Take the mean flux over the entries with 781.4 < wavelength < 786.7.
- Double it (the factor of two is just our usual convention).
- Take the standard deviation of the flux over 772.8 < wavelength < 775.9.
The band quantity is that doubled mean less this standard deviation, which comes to 27.4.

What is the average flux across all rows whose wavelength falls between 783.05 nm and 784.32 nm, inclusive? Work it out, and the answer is 13.48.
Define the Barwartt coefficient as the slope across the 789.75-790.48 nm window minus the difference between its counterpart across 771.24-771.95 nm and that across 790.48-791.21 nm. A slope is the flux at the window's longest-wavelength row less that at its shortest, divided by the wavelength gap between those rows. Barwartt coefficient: -0.6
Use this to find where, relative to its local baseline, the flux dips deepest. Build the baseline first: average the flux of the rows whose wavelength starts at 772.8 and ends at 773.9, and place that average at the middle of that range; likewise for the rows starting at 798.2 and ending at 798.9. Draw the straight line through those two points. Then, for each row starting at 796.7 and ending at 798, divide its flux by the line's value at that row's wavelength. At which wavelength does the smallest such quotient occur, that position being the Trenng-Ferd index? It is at 797.887 nm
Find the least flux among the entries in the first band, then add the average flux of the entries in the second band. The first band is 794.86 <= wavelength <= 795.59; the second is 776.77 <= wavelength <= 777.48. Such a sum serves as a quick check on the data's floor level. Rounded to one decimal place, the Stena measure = 27.3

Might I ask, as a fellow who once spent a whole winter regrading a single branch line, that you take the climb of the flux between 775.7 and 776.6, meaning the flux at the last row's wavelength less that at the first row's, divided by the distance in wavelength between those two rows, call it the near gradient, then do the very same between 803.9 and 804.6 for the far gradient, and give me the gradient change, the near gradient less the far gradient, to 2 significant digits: 0.49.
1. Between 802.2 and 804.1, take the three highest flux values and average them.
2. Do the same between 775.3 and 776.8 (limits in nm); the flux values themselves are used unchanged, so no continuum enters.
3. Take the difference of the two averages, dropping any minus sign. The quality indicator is 0.27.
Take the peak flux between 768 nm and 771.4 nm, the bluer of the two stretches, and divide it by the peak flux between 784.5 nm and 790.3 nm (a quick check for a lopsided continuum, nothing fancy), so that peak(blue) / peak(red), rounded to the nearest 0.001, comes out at 1.013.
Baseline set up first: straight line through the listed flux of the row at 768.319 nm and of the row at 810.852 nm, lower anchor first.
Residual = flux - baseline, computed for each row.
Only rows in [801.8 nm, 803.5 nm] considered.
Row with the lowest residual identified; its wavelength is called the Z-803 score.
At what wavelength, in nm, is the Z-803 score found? 802.863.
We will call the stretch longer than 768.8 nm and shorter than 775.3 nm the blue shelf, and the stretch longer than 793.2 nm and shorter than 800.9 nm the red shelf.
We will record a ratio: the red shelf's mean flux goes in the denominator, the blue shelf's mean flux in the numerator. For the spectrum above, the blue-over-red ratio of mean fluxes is 1.01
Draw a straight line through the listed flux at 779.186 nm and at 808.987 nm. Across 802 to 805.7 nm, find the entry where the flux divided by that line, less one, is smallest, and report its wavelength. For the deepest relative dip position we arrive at 805.084 nm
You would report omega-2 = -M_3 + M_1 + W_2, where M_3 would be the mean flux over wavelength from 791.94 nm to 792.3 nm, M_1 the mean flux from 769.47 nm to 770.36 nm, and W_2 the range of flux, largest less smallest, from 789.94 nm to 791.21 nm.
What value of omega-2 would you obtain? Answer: 1.0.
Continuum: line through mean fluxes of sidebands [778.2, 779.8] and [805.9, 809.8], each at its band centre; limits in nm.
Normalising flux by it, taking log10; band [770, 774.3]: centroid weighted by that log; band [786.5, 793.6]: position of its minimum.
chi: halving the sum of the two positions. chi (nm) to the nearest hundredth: 781.88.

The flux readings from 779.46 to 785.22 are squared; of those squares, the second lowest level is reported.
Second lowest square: 180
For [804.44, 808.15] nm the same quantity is 180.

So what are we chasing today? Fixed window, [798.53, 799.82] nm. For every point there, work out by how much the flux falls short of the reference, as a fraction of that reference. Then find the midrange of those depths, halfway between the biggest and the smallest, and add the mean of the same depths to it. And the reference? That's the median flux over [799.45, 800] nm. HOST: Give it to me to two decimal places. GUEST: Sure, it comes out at 0.01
